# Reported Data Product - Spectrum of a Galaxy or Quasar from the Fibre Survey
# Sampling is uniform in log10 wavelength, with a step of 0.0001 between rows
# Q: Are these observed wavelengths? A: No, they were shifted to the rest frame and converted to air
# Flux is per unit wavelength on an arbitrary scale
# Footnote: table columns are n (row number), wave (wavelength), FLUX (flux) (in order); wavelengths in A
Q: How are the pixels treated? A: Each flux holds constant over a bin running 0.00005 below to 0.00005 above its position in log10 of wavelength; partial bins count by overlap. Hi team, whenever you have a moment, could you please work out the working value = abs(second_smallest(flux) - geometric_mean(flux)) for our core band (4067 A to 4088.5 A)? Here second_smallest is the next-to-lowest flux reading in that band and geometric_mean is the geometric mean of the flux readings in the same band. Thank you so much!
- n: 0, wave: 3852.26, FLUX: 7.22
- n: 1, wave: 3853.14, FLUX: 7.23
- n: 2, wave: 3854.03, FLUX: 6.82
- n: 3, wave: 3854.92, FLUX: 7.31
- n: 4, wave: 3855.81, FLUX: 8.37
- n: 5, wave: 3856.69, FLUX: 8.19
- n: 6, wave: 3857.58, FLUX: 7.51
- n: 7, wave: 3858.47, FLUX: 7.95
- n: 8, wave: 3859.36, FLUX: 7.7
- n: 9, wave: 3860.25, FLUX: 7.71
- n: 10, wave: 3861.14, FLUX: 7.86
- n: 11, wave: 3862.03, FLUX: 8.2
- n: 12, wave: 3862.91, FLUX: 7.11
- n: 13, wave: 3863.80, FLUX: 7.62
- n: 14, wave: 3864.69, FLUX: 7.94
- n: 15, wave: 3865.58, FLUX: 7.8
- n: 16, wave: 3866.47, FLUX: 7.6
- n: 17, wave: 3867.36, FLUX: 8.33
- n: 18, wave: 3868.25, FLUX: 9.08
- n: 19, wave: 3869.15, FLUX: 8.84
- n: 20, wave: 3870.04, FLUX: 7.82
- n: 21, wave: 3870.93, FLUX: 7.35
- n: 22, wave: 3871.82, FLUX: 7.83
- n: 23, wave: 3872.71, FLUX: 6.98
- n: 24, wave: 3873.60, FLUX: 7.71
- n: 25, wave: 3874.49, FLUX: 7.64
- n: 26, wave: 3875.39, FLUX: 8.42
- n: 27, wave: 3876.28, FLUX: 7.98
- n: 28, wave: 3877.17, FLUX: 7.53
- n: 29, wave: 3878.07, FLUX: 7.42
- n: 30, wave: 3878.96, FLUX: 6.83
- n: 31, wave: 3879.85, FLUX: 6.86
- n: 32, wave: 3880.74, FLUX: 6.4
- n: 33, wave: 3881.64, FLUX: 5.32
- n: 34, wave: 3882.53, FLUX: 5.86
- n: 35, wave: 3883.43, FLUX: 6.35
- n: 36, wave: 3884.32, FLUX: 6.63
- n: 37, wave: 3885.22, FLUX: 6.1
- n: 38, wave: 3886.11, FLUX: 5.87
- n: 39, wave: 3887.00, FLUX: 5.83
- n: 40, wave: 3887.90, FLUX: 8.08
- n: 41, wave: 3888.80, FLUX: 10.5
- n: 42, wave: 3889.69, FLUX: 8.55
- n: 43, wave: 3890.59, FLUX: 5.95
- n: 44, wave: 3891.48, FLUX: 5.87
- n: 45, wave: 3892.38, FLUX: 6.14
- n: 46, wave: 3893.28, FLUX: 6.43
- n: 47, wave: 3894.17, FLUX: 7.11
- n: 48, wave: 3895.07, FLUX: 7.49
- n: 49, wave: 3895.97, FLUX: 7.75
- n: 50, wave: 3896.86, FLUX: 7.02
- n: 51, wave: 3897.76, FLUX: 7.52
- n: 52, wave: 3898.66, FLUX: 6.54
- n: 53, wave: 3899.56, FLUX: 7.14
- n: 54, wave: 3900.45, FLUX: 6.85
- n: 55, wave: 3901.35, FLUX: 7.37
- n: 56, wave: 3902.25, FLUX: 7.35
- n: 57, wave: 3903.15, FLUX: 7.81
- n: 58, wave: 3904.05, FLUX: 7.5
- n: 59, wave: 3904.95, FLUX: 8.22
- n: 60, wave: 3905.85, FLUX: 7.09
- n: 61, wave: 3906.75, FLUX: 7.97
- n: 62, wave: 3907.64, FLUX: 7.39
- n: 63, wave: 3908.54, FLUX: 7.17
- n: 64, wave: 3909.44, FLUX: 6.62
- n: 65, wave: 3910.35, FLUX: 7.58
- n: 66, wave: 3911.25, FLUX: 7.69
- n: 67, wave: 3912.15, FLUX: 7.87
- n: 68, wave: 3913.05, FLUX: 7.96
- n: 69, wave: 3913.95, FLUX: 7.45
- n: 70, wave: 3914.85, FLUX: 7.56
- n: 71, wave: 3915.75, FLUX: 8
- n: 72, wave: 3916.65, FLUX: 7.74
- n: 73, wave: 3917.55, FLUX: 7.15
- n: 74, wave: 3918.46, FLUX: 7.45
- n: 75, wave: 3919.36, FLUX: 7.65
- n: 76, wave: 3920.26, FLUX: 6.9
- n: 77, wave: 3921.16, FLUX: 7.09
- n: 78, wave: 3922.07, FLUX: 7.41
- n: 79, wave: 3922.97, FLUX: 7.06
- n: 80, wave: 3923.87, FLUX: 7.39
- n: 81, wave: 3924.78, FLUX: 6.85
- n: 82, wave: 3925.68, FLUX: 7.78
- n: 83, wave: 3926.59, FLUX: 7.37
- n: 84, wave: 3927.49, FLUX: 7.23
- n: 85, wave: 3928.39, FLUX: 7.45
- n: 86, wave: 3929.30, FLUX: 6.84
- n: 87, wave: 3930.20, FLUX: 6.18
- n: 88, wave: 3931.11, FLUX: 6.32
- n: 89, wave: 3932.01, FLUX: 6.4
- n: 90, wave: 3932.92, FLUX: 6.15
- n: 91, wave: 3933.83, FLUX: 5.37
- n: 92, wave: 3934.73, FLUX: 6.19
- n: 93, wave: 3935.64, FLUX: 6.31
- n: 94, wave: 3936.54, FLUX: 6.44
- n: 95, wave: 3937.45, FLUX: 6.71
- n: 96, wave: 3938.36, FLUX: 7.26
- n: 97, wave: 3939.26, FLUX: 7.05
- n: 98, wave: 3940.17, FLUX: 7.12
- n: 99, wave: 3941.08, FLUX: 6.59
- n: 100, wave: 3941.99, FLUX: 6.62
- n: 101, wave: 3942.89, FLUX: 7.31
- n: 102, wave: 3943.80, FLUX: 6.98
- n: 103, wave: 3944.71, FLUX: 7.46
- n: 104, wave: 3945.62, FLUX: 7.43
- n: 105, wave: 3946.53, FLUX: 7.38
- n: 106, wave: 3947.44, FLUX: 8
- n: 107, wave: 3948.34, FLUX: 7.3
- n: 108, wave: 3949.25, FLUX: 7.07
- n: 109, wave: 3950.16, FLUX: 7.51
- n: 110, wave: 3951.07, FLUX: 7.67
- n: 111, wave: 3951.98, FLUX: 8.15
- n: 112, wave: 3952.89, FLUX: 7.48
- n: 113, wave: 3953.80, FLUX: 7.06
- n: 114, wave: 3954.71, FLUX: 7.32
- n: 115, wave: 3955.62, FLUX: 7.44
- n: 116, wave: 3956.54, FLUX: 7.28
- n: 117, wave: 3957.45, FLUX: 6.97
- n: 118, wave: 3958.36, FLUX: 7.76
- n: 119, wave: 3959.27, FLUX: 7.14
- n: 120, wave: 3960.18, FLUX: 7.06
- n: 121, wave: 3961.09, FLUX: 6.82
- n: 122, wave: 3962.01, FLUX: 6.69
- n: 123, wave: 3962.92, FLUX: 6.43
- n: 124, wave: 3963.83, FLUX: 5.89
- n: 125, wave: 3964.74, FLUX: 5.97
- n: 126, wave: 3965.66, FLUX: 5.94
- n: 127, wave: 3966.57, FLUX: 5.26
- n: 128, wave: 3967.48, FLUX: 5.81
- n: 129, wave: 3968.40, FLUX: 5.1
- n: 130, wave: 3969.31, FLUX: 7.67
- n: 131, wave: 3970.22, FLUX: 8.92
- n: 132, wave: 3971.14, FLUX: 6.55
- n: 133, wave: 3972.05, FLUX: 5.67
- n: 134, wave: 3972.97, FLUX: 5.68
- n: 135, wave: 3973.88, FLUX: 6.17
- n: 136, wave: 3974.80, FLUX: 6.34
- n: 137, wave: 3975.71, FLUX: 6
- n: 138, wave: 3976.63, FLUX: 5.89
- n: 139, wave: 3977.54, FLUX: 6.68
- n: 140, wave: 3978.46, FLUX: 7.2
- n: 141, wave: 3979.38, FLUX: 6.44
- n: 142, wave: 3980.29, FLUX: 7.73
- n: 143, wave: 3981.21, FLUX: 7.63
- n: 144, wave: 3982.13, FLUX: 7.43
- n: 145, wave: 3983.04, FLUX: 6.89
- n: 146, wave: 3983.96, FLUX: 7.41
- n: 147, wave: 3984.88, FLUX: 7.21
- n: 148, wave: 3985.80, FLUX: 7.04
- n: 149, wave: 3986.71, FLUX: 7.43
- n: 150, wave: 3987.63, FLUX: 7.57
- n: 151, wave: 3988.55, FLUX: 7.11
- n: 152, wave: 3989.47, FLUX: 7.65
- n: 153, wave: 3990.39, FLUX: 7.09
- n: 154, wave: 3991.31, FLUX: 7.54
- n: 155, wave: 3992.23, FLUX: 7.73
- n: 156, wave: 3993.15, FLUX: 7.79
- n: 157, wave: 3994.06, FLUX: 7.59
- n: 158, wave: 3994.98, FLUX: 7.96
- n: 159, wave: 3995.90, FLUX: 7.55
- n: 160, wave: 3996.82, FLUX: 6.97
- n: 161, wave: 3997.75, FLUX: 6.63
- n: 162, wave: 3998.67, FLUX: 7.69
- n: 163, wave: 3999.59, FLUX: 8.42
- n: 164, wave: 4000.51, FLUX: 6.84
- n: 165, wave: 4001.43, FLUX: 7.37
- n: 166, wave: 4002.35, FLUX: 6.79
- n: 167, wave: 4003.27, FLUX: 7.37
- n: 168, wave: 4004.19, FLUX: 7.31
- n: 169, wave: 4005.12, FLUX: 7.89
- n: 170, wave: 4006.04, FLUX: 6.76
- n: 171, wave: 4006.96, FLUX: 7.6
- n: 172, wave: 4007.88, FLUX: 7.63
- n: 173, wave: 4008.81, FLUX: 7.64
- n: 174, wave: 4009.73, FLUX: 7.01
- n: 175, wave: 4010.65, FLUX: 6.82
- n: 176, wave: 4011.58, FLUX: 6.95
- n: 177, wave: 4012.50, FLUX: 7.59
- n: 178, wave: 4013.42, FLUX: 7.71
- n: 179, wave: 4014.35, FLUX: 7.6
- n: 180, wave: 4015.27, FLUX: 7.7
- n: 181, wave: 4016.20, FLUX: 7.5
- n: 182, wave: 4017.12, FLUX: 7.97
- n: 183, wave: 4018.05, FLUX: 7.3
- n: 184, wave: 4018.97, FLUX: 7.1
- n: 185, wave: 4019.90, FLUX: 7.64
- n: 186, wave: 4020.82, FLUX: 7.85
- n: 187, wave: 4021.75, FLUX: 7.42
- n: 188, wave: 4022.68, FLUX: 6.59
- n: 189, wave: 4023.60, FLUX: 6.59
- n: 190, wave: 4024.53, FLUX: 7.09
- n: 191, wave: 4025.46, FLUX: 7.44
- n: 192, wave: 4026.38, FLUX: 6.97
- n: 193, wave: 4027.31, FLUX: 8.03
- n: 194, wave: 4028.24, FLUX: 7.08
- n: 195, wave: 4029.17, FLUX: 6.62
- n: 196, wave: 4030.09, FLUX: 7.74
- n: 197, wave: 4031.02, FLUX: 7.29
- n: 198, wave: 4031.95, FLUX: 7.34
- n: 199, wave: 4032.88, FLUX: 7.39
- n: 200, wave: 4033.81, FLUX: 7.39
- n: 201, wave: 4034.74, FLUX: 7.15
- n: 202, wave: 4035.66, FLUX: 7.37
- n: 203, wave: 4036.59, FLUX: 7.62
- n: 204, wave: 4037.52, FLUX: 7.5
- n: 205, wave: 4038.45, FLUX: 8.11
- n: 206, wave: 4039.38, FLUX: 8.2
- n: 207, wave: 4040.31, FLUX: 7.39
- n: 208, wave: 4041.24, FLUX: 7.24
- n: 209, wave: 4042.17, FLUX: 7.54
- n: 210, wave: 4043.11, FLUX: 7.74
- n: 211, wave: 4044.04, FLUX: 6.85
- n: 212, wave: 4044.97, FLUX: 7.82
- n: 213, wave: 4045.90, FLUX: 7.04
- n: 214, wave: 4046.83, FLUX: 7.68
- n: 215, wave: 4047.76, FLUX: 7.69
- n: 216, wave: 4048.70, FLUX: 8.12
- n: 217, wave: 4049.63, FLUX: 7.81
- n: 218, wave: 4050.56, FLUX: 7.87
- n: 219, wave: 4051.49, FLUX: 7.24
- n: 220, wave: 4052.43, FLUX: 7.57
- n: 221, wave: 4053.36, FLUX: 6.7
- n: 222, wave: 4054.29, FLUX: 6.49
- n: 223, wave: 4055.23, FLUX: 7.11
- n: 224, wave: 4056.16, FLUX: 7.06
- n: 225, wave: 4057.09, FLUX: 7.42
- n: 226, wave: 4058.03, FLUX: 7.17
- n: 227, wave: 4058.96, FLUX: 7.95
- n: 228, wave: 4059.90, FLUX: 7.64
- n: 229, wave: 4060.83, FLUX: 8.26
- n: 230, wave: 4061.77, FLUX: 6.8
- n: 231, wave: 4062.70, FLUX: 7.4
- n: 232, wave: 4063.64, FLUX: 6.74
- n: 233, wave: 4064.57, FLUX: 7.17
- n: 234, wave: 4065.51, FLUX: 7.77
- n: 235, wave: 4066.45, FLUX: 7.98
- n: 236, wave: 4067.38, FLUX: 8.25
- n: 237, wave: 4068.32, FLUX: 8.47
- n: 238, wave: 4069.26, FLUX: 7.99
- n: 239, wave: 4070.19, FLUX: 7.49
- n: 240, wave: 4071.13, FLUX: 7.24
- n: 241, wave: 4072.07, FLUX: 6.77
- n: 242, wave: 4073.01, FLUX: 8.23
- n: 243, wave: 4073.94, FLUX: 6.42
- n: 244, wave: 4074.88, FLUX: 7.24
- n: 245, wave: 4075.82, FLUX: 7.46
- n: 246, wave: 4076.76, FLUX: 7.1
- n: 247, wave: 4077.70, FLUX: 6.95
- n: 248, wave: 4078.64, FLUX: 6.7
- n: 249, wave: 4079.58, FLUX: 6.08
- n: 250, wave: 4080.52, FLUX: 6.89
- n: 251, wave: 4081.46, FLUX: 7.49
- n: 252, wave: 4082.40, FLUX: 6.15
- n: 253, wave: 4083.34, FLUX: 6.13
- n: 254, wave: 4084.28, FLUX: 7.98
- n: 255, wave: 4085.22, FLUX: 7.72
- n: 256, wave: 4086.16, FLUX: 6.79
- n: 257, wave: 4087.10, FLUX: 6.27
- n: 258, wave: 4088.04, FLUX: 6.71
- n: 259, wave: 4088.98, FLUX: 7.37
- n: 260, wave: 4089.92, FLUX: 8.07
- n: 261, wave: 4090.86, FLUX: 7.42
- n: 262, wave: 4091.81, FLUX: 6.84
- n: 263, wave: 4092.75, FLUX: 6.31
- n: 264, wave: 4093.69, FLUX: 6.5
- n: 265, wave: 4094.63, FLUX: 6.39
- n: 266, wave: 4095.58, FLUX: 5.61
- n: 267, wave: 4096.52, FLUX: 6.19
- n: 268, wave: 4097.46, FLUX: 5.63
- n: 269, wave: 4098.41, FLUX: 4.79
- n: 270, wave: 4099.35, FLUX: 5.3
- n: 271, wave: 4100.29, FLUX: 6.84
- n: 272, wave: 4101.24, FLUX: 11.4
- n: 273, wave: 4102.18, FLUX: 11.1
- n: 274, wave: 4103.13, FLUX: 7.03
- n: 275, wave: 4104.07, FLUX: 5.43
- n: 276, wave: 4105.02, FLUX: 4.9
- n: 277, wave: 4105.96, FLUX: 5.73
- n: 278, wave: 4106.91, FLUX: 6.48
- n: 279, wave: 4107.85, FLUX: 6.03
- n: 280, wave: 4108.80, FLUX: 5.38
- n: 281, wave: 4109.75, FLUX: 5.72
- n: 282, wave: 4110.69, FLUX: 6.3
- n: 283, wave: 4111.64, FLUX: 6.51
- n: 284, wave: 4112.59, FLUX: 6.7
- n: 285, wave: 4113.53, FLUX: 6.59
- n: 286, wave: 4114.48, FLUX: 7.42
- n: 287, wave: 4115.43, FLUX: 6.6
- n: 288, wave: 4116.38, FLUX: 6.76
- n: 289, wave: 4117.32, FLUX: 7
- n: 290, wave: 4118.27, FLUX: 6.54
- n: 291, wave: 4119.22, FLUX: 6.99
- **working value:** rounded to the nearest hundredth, 0.99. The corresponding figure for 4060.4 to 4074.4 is 0.76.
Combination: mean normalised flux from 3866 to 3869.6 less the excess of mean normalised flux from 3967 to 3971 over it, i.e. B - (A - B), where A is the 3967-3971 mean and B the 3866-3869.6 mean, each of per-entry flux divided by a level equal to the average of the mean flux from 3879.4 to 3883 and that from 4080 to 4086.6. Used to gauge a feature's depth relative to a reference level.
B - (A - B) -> 1.53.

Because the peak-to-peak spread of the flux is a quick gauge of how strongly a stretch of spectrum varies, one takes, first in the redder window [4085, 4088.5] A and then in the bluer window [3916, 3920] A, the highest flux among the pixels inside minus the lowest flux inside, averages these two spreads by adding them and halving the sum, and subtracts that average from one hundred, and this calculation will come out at 99.0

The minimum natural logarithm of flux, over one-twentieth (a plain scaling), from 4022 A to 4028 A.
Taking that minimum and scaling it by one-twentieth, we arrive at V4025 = 0.0943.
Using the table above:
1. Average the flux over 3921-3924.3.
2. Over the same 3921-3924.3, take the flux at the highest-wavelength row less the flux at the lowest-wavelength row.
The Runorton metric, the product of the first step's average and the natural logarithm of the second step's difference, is -9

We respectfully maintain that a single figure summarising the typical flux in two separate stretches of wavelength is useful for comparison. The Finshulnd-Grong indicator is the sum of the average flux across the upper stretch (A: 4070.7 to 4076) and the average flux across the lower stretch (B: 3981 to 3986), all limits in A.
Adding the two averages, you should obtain 14.5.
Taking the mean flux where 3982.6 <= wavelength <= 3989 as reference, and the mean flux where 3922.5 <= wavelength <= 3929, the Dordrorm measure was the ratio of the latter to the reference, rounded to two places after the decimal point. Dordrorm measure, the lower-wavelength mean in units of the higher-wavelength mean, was 1.01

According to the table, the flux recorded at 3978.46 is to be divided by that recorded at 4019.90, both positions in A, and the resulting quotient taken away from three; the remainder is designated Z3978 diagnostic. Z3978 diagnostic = 2.06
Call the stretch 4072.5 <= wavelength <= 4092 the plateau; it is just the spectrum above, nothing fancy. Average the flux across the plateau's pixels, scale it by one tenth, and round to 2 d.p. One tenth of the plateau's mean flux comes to 0.70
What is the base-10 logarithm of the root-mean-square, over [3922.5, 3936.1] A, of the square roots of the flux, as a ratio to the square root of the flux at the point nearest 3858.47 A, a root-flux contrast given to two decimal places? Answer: -0.04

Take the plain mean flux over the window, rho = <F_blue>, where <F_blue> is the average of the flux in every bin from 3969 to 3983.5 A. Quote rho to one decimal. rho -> 6.8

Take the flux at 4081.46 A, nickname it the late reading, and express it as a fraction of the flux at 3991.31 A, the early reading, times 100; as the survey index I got 99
